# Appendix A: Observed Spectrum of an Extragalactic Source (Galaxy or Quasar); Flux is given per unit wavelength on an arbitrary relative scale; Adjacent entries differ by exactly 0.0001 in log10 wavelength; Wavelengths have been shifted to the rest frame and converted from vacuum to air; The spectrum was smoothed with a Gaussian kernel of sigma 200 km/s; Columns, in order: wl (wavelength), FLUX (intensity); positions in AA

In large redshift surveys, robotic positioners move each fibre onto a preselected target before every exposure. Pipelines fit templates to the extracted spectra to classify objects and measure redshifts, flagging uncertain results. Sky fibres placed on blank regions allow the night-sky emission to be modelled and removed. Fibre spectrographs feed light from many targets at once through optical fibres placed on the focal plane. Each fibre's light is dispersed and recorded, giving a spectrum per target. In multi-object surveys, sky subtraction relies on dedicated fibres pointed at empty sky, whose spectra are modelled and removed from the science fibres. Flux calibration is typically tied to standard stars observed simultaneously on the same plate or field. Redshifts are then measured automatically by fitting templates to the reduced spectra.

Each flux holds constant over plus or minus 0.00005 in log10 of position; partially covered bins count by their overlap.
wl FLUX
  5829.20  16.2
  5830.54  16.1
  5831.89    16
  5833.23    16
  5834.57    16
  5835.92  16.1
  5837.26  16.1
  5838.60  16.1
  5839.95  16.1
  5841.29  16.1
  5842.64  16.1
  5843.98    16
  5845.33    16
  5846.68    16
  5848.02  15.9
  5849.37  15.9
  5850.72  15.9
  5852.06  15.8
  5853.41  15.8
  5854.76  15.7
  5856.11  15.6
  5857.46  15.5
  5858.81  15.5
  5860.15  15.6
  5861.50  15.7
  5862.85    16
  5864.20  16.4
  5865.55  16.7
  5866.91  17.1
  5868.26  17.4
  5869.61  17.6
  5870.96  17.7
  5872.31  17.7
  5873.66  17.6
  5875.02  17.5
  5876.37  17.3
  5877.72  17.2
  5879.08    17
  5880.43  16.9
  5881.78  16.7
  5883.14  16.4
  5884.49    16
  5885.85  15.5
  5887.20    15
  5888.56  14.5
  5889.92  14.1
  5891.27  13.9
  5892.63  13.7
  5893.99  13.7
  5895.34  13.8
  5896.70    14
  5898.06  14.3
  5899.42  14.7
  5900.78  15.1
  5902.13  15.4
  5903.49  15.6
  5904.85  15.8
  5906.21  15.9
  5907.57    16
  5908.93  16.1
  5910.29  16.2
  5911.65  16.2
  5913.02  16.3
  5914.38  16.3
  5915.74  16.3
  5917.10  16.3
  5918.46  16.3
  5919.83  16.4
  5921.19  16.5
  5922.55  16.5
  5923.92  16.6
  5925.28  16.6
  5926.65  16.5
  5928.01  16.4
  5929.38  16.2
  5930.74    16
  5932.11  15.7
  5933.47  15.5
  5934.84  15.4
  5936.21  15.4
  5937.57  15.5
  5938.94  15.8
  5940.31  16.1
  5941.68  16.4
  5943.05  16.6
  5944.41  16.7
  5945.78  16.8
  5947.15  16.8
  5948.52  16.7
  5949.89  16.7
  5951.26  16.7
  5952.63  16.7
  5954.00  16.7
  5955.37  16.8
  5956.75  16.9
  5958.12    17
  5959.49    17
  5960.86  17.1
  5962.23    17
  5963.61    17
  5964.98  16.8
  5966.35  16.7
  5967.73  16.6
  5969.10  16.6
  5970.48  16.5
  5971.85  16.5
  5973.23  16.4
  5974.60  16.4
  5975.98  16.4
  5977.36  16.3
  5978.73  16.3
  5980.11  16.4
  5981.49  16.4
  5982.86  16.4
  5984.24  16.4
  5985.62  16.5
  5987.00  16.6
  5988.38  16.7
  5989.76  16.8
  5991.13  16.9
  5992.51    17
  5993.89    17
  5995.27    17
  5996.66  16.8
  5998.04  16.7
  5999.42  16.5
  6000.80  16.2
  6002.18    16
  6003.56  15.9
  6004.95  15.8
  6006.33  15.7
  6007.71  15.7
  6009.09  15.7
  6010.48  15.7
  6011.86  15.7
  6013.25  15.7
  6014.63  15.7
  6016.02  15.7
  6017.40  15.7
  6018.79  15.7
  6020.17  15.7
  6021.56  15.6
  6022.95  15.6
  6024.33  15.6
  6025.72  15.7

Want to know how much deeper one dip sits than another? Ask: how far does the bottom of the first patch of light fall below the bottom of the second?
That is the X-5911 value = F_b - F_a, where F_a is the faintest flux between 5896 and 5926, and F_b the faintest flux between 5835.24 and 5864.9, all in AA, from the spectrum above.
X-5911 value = 1.5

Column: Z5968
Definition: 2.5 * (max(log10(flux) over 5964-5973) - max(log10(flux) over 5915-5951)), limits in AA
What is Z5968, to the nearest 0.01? 0.00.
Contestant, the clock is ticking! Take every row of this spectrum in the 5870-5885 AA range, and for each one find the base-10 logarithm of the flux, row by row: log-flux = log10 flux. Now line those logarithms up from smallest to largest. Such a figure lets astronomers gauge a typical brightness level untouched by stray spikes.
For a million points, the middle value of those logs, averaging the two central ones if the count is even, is 1.236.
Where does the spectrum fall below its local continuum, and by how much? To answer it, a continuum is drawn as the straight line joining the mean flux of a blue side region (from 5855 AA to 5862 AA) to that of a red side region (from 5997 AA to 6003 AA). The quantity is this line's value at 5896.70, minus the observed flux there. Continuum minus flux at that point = 1.8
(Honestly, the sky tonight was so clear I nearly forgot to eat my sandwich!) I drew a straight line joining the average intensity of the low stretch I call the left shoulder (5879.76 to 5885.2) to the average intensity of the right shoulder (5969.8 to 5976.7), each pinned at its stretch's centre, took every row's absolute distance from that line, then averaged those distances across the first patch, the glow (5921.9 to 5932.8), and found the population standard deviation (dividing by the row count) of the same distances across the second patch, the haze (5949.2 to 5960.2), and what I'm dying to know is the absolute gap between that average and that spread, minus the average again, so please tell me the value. -0.13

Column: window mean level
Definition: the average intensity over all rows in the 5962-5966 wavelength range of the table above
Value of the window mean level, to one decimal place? 16.9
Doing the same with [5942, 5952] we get 16.7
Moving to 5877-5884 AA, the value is 16.8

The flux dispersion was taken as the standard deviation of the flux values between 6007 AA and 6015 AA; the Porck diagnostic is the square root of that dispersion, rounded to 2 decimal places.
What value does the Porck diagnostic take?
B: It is 0.00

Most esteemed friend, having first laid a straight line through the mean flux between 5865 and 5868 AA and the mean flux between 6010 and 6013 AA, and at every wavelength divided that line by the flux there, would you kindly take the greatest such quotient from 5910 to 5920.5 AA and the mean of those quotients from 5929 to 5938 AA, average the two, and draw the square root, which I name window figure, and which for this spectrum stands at 1.02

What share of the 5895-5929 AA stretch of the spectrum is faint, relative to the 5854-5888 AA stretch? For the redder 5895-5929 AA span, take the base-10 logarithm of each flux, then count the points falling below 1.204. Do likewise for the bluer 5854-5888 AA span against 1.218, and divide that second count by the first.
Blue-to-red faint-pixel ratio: 1.3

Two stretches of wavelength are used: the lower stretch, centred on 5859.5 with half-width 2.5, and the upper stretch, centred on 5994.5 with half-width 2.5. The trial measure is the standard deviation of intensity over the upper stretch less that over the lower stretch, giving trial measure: 0.004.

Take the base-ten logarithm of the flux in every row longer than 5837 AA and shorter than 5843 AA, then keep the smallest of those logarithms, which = 1.21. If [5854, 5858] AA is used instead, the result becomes 1.19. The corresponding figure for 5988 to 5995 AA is 1.22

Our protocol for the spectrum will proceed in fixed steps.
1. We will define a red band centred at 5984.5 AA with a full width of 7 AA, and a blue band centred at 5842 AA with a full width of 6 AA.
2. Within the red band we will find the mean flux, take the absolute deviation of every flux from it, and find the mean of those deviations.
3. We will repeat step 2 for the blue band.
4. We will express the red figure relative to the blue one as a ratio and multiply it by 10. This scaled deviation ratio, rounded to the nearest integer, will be 19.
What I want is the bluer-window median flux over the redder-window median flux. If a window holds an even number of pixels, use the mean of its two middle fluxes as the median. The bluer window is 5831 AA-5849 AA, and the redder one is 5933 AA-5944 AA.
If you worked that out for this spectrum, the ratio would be 1.02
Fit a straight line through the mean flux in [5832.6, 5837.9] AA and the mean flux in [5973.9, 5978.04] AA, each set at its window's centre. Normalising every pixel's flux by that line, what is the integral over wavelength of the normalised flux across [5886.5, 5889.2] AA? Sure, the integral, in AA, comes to 2.47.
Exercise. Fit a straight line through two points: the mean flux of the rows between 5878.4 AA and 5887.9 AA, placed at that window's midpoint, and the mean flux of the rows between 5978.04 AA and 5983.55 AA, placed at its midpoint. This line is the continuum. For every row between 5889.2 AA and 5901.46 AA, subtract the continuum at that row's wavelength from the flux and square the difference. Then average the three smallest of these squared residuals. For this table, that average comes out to 2.48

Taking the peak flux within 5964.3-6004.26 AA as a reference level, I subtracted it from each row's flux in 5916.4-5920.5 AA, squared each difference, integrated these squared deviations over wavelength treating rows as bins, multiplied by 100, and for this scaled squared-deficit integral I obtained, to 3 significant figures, 183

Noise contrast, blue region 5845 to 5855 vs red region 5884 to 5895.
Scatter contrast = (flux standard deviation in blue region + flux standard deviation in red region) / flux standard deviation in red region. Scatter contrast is 1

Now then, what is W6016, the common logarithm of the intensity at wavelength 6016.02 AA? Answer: 1.20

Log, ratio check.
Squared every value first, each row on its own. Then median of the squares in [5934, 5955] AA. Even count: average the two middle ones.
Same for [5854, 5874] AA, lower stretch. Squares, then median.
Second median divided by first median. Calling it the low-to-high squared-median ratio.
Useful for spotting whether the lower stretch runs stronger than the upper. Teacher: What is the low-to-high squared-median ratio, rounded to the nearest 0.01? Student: 0.96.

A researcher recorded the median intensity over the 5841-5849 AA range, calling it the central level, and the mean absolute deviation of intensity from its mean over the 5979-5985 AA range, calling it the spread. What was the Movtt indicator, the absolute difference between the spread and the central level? 16.0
